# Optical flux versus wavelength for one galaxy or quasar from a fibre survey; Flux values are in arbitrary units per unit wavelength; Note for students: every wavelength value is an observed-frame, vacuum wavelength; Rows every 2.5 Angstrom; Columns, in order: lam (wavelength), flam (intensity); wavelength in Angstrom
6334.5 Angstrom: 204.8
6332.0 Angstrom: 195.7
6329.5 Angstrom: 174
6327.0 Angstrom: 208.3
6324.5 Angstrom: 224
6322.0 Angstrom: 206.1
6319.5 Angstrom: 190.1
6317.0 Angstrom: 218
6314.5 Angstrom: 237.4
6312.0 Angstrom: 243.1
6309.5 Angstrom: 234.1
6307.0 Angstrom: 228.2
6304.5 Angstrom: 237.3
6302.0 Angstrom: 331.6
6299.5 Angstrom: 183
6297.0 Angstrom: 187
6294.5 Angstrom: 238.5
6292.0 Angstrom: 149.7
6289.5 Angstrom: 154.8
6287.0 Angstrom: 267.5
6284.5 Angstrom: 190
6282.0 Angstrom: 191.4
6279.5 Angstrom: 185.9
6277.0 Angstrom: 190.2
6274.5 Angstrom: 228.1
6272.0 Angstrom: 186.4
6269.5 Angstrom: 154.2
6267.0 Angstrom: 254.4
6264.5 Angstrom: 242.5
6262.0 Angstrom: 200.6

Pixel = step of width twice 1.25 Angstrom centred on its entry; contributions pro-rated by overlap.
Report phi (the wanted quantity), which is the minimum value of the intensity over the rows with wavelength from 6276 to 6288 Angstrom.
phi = 185.9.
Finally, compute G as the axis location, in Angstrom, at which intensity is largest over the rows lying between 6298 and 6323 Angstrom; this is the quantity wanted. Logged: 6302.0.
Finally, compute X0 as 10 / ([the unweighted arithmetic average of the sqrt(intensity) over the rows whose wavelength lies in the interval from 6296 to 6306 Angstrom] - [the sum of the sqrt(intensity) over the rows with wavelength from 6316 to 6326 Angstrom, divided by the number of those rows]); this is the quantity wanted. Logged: 14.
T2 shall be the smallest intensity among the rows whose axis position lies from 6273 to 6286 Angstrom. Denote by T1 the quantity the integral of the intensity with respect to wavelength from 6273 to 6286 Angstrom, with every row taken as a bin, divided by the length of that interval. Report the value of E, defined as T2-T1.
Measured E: -12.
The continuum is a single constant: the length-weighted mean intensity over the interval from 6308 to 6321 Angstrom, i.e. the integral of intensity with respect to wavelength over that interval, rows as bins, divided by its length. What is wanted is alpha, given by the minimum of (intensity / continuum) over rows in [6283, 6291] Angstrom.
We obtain 0.69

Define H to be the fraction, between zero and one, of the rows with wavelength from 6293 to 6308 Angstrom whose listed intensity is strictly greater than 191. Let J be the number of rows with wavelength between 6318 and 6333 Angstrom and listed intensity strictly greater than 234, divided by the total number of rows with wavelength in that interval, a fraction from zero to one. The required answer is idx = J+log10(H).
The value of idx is -0.2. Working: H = 0.7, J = 0.00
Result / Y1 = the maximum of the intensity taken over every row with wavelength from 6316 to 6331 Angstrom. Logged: 224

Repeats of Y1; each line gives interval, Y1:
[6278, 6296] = 267.5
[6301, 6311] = 331.6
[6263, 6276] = 254.4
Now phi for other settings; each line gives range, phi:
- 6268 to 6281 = 154.2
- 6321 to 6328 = 206.1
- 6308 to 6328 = 190.1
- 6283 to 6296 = 149.7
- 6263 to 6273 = 154.2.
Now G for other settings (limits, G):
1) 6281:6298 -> 6287.0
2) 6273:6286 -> 6274.5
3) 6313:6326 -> 6314.5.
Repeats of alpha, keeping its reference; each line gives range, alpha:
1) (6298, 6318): 0.82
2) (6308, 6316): 1.04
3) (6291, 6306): 0.67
